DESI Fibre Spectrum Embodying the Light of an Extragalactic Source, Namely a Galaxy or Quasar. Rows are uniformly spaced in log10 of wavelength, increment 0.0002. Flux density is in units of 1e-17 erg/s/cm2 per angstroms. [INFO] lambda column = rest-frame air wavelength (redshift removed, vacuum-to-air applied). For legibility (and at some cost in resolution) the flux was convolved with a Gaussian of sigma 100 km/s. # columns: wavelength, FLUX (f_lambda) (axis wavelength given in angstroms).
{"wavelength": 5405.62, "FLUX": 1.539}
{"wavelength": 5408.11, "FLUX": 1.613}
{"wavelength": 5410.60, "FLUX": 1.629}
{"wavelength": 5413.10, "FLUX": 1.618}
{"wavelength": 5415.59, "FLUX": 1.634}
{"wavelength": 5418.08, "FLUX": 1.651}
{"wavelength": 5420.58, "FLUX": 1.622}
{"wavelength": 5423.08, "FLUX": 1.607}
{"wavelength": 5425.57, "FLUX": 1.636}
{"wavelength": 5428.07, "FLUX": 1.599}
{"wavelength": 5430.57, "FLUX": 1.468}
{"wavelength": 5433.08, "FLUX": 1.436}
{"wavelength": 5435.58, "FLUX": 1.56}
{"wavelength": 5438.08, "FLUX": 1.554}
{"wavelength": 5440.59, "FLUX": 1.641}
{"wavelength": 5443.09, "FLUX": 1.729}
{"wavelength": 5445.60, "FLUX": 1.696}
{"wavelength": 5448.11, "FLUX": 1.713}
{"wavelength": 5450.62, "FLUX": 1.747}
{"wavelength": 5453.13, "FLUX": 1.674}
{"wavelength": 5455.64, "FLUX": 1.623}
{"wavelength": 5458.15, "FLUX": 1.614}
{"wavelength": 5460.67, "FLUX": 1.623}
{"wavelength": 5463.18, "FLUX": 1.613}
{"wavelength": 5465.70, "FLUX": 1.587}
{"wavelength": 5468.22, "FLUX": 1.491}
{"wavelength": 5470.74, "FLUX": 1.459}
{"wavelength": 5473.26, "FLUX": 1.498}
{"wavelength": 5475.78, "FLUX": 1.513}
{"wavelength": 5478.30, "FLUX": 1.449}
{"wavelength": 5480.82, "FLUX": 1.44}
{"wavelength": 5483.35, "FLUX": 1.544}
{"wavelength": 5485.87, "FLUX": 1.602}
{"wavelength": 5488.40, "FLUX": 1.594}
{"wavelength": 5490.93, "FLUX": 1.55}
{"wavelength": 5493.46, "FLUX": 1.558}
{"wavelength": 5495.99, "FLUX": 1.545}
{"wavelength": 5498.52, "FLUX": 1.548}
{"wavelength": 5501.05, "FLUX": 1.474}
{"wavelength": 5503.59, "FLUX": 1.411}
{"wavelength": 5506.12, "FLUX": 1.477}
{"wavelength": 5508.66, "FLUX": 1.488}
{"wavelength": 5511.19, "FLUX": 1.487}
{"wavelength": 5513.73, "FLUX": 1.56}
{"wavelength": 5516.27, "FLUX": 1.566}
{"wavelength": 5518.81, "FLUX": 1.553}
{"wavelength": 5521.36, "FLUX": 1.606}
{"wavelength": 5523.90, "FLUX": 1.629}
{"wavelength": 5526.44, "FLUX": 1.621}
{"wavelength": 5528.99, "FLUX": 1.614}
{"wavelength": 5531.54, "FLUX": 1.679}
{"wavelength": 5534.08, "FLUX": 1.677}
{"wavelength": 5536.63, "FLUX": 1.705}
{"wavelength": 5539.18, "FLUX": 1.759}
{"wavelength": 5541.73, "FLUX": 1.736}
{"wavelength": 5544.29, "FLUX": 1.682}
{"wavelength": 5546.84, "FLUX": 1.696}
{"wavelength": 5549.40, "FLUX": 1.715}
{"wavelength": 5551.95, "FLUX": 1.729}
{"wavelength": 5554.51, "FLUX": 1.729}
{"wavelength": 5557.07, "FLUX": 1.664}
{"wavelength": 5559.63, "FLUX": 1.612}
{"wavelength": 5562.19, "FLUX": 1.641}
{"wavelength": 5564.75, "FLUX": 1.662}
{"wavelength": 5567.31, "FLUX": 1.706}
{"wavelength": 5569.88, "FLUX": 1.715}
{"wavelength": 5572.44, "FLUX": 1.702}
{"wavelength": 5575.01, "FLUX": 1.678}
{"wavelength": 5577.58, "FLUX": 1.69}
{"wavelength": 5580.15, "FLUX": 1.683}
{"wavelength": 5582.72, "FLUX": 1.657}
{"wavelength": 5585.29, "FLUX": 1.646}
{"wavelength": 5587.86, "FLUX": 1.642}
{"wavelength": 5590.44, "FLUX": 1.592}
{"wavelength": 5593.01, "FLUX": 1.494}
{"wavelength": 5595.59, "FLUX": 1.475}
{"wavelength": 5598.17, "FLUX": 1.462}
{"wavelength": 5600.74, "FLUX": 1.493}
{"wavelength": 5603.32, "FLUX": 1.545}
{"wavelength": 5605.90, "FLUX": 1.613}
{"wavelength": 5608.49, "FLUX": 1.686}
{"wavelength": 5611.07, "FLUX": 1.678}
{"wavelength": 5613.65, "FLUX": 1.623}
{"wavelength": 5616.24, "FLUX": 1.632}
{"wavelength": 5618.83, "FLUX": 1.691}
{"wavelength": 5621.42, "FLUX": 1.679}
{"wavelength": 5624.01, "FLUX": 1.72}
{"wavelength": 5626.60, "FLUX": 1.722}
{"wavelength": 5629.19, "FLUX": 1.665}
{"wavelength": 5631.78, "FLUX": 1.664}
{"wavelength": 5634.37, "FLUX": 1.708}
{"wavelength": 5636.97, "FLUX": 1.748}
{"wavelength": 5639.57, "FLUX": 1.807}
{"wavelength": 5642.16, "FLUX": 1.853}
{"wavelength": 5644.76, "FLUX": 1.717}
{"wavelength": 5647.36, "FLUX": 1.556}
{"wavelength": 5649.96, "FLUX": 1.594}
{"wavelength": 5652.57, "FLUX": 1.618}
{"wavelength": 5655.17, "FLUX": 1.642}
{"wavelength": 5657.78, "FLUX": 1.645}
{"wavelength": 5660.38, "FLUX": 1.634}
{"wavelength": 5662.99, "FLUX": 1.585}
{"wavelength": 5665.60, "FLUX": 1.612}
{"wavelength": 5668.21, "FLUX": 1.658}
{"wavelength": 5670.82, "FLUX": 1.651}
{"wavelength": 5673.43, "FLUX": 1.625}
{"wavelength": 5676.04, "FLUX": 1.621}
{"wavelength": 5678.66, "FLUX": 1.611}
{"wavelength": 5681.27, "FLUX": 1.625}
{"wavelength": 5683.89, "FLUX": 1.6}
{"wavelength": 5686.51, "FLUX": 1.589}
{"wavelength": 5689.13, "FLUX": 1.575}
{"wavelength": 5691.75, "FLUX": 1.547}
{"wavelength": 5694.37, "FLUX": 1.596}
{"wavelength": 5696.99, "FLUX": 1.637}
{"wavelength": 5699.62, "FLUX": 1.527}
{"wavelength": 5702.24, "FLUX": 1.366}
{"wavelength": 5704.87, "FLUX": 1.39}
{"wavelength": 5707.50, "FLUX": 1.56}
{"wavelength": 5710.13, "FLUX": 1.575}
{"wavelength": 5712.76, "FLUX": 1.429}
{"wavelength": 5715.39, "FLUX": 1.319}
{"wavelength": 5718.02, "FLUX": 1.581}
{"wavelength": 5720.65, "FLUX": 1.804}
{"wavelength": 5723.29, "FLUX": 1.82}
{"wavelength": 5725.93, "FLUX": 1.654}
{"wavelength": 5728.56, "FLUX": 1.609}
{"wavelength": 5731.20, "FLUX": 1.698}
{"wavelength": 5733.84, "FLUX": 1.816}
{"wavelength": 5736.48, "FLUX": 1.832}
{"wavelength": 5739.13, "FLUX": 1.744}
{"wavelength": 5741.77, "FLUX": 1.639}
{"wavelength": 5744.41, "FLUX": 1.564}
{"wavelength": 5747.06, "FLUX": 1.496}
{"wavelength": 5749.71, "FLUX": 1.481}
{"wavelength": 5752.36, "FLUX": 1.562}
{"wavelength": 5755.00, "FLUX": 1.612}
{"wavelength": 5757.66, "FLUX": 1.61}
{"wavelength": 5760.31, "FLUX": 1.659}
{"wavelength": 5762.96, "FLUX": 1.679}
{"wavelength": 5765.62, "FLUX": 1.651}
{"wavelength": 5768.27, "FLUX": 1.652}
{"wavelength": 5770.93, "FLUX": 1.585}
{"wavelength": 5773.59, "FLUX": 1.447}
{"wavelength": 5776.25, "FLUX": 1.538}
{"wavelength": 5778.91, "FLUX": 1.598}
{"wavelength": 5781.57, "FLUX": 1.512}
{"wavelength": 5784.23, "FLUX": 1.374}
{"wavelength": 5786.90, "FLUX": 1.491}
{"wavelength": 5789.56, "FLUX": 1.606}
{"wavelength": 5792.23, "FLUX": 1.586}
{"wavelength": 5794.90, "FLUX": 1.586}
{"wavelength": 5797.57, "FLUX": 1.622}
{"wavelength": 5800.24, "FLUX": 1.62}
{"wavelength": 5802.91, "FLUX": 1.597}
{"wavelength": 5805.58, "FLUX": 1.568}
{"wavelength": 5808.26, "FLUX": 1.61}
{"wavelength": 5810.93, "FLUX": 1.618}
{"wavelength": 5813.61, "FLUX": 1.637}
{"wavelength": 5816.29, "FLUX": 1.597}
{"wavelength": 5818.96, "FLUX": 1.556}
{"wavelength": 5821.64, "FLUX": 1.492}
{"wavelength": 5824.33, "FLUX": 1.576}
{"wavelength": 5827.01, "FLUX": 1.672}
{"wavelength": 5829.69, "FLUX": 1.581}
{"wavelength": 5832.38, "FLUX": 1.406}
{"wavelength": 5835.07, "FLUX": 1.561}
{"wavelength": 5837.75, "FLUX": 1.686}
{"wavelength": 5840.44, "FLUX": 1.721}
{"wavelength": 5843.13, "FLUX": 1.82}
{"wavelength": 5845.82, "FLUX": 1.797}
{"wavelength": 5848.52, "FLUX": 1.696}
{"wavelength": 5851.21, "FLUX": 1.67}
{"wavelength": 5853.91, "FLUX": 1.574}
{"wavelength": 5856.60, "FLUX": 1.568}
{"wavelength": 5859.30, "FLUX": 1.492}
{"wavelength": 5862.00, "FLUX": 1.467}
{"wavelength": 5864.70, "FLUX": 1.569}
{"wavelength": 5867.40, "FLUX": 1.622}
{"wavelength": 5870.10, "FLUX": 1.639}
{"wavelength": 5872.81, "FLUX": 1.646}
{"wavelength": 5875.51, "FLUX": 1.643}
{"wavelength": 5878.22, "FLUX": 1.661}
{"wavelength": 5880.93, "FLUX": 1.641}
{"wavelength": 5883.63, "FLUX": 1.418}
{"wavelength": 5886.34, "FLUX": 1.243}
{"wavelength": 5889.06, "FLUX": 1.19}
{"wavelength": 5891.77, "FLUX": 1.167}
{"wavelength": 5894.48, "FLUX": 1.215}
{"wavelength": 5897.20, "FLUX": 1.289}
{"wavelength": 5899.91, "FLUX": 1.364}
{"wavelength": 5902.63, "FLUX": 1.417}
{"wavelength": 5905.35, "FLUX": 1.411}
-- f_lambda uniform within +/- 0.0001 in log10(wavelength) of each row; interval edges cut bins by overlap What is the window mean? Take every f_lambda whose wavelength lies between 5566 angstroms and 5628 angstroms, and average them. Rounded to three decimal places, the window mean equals 1.634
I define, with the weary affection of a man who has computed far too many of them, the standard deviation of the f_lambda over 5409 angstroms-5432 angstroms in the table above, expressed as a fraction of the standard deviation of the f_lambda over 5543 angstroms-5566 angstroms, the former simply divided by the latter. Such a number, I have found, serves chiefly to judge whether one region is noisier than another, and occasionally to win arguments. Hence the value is 1.35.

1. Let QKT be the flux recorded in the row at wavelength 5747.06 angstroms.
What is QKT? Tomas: 1.496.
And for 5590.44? 1.592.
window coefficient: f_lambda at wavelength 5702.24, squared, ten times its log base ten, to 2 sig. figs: 2.7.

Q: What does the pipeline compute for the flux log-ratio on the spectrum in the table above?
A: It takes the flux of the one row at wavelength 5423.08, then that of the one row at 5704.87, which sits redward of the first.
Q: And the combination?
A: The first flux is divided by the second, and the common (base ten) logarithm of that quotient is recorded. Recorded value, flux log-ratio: 0.06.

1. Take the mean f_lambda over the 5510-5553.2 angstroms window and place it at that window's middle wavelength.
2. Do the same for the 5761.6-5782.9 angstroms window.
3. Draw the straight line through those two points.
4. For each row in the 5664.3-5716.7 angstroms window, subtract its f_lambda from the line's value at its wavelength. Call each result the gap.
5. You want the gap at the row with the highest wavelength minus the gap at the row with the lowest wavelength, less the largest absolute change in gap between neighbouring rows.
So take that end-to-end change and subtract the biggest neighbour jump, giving 0.1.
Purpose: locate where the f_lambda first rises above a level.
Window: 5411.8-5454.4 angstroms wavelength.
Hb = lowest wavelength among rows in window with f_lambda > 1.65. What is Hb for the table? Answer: 5418.08 angstroms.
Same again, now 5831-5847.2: 5837.75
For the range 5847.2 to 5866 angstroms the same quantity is 5848.52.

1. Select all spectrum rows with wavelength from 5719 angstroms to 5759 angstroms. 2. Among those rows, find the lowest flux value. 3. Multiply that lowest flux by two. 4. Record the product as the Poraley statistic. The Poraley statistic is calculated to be 2.96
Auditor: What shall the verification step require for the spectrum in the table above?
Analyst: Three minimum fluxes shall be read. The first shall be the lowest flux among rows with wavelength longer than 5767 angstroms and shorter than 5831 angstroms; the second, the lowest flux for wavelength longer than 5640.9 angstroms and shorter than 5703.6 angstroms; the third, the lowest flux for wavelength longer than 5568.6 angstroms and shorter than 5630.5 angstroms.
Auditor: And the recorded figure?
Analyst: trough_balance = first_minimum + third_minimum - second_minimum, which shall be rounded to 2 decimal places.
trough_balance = 1.47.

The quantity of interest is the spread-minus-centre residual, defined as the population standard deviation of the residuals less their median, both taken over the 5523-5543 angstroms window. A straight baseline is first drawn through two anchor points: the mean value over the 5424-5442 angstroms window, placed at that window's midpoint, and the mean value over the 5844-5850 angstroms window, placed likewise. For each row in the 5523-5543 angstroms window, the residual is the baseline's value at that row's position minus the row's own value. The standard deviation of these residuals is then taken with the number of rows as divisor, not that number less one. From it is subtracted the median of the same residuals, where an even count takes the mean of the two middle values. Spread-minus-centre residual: 0.12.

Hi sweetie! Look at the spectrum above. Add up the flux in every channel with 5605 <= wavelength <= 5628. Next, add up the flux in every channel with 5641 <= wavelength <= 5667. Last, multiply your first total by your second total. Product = 248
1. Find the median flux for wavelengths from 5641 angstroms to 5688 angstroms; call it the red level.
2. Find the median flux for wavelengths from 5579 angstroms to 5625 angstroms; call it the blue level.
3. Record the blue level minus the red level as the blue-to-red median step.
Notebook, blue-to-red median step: 0.01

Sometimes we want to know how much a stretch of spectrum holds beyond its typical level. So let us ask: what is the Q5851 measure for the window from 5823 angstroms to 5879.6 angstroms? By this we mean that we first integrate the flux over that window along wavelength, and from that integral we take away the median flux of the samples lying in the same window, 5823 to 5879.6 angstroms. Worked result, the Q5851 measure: 90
